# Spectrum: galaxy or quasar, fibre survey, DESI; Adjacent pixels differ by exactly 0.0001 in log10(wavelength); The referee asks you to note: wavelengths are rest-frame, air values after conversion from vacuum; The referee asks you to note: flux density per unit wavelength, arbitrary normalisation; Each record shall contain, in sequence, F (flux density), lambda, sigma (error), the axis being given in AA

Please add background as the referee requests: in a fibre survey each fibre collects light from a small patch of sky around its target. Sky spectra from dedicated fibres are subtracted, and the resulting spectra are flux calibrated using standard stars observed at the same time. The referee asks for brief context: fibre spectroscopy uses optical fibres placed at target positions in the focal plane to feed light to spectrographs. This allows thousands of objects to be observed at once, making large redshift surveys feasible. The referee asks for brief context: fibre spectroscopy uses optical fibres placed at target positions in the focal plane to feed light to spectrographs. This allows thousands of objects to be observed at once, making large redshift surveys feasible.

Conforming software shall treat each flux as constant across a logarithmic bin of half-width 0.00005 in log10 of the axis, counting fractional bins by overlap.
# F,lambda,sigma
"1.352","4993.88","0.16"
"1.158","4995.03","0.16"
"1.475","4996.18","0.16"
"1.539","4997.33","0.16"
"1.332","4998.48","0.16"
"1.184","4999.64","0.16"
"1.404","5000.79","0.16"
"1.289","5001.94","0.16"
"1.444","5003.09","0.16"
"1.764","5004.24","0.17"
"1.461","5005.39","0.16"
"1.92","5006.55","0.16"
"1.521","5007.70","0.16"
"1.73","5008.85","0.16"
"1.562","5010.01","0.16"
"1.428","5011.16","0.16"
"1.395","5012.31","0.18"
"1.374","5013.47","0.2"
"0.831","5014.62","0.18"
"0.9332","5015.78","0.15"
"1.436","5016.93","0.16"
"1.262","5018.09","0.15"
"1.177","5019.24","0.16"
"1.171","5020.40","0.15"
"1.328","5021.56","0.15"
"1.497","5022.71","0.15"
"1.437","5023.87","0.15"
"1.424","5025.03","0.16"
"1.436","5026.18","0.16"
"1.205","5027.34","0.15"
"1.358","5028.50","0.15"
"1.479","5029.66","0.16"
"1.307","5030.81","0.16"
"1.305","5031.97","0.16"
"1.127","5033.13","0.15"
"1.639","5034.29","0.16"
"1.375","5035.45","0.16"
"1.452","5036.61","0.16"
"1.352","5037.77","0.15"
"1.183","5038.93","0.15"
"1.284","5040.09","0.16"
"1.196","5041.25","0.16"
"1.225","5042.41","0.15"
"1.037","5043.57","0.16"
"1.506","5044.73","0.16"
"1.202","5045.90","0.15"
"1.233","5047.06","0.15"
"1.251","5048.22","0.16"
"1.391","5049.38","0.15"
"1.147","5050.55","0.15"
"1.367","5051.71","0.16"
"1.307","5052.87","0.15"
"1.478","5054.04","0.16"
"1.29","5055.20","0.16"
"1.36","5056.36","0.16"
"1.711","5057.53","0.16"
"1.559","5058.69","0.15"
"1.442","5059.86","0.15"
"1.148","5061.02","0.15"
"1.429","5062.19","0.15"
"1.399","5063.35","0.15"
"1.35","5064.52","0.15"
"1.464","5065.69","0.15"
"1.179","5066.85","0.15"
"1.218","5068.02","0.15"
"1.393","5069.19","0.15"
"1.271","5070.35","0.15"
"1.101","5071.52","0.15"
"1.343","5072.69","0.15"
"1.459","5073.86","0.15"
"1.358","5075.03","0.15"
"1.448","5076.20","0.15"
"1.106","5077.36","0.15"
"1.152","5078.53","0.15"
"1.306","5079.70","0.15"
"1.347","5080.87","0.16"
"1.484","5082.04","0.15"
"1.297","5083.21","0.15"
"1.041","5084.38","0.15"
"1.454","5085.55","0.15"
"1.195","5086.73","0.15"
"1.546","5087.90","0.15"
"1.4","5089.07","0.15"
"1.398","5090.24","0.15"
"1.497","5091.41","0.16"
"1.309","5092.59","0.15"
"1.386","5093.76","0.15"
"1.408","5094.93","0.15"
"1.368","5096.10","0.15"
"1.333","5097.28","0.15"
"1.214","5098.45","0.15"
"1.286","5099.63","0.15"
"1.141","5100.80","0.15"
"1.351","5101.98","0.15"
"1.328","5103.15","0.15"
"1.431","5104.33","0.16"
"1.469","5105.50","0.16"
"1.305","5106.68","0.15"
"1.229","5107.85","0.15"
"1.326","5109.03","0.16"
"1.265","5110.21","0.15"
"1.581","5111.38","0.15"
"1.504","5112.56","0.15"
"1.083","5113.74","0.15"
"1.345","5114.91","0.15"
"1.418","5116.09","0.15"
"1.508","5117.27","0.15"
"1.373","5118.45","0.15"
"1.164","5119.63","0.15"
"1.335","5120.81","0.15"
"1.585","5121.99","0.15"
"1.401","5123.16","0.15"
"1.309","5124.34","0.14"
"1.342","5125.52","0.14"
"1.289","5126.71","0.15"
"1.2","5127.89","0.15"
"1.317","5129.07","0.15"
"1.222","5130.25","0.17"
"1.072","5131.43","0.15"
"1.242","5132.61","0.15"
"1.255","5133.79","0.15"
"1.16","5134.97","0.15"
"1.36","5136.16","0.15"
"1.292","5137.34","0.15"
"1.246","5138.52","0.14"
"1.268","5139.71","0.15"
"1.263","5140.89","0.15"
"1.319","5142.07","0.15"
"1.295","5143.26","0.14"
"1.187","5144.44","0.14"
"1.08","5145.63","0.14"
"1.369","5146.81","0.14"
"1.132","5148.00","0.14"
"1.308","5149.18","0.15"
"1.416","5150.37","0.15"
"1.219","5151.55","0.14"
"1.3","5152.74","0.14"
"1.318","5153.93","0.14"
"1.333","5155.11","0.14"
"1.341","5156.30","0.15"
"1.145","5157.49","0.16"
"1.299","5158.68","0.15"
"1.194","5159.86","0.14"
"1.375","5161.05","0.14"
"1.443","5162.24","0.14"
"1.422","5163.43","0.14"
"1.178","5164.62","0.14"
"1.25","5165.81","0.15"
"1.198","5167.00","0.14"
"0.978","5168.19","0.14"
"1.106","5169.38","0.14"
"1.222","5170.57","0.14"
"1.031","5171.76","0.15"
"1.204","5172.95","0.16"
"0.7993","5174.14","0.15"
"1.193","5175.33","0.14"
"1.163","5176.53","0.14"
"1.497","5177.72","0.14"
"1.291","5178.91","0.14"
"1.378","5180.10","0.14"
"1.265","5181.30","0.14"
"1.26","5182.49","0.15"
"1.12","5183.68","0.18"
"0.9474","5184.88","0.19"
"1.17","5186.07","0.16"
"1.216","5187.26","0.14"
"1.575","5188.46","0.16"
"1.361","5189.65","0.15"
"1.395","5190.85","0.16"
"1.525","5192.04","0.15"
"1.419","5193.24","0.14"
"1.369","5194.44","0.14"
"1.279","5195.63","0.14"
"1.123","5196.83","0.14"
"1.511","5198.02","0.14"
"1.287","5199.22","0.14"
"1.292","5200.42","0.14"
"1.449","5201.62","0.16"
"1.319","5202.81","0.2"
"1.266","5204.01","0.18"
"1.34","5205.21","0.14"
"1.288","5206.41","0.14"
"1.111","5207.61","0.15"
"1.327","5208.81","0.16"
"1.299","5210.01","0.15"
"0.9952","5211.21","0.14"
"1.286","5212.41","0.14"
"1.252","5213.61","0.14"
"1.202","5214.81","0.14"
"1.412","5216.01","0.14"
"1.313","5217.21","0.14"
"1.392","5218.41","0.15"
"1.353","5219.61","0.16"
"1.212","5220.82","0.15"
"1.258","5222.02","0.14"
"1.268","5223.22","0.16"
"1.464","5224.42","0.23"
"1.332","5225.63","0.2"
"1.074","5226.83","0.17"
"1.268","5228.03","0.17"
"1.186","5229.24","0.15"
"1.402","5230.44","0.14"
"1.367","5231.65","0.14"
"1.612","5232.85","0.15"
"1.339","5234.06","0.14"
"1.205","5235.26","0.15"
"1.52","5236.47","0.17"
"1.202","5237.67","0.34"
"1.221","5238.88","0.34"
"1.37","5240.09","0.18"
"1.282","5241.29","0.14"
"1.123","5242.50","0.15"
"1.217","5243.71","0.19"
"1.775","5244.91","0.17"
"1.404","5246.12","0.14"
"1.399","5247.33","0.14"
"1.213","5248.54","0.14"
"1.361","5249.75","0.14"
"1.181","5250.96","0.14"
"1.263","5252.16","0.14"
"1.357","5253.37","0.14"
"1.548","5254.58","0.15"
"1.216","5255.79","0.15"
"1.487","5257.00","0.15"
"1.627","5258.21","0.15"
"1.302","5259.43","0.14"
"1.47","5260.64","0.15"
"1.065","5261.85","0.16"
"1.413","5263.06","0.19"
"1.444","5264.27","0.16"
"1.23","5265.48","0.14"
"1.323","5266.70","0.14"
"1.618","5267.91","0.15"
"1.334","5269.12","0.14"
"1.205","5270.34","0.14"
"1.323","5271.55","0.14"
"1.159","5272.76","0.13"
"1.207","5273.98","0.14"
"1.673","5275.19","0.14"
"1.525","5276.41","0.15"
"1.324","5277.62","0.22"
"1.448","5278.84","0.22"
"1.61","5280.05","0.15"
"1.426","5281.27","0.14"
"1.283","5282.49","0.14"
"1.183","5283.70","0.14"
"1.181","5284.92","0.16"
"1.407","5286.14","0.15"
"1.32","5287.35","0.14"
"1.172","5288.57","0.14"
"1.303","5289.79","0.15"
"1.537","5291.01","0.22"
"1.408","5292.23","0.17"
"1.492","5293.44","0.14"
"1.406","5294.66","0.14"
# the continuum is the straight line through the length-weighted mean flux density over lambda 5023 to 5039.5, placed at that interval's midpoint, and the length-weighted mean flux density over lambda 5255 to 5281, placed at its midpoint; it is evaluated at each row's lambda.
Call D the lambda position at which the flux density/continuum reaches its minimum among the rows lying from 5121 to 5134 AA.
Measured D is 5131.43 AA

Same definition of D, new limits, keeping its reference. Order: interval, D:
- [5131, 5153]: 5131.43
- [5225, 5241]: 5226.83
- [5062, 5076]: 5071.52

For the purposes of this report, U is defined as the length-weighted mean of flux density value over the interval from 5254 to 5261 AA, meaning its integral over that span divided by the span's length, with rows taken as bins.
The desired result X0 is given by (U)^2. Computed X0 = 2.07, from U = 1.44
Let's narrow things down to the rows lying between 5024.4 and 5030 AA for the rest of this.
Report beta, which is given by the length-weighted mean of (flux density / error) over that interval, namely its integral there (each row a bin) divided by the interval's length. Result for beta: 8.8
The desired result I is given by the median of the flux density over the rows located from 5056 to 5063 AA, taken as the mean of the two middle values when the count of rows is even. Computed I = 1.44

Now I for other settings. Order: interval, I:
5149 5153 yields 1.30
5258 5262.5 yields 1.39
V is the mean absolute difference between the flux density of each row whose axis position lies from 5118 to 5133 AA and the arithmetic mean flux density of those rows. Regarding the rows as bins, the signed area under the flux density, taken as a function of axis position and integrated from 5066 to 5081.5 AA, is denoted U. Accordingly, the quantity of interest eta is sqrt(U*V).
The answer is 1.34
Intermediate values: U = 20.0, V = 0.091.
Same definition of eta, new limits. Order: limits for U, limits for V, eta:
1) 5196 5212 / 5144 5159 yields 1.33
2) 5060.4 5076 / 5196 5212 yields 1.40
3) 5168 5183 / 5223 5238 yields 1.44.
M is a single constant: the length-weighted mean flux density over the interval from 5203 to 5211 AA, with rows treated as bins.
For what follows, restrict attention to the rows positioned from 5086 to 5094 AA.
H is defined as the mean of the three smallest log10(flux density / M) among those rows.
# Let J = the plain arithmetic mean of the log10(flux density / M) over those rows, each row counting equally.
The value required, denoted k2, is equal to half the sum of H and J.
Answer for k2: 0.027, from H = 0.01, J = 0.042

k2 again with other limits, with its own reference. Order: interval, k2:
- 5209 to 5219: -0.020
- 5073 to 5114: -0.022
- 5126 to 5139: -0.025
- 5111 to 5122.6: 0.007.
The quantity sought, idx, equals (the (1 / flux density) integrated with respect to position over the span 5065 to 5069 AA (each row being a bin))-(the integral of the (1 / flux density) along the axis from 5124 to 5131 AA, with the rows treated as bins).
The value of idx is -2.4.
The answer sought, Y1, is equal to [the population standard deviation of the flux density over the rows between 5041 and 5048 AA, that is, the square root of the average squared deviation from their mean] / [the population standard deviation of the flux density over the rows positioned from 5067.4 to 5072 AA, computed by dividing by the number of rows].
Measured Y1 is 1.3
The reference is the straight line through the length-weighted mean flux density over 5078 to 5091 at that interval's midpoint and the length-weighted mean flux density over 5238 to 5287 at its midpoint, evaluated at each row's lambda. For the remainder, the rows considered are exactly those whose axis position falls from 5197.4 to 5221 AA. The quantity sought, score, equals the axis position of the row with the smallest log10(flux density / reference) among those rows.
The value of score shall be 5211.21 AA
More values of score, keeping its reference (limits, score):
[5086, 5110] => 5100.80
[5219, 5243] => 5226.83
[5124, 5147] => 5131.43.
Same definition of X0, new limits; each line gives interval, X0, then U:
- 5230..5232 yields 1.91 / 1.38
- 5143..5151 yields 1.57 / 1.25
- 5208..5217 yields 1.57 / 1.25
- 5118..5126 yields 1.85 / 1.36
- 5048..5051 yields 1.61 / 1.27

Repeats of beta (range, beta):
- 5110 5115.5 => 9.1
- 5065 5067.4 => 8.8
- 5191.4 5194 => 10.1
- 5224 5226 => 6.5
